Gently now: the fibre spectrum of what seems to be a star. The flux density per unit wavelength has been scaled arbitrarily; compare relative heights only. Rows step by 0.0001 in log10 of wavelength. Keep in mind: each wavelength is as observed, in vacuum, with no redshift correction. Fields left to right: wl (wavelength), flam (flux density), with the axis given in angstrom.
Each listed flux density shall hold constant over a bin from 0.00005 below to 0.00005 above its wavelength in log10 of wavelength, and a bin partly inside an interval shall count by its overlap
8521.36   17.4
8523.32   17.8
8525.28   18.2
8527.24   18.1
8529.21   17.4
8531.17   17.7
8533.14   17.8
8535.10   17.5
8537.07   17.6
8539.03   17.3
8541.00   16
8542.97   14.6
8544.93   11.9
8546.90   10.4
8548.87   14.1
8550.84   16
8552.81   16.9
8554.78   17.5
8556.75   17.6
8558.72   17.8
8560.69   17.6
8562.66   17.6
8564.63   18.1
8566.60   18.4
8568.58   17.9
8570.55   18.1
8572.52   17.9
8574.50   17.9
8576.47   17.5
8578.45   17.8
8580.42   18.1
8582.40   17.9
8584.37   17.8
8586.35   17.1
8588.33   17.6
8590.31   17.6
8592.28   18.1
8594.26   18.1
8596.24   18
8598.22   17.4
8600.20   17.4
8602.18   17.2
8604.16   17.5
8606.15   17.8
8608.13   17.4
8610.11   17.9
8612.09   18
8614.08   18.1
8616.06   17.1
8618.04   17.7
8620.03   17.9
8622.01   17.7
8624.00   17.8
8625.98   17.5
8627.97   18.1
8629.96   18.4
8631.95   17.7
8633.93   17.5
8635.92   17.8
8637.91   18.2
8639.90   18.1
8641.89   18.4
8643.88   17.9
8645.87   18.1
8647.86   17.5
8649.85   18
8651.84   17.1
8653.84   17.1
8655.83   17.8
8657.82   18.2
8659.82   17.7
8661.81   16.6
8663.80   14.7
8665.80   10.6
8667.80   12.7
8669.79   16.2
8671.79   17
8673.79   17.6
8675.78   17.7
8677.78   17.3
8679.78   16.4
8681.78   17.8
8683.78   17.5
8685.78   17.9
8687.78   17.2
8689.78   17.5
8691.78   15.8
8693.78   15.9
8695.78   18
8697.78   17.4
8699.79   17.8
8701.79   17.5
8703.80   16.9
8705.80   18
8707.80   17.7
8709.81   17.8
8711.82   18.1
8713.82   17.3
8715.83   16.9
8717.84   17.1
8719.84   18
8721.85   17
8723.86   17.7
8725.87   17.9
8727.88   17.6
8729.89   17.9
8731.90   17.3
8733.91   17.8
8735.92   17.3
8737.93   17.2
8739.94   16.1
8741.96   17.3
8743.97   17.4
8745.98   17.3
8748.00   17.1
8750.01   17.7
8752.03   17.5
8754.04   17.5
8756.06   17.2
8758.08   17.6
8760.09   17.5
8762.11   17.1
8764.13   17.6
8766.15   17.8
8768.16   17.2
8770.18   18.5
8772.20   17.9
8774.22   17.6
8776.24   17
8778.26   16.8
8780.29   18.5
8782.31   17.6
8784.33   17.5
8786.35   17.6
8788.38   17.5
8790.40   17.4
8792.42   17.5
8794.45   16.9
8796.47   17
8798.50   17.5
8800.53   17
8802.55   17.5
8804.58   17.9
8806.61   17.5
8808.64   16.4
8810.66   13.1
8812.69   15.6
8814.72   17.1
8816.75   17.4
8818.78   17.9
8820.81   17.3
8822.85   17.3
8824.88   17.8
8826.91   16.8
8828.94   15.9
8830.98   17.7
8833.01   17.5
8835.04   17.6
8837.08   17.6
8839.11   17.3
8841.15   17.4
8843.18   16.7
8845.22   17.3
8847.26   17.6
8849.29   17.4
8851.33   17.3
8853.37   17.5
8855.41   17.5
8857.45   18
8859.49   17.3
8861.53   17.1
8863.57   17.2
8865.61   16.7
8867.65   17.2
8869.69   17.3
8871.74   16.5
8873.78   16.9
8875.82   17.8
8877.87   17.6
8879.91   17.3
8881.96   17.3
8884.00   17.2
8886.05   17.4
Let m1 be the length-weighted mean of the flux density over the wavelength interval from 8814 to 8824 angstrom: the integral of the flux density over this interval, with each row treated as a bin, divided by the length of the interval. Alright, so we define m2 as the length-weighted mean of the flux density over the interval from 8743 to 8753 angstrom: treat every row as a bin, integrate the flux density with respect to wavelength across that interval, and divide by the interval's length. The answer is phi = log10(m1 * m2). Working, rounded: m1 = 17.4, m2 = 17.4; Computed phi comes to 2.481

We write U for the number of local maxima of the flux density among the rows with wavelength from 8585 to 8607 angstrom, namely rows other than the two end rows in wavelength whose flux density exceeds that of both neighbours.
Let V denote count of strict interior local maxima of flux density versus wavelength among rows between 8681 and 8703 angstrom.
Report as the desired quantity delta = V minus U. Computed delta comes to 4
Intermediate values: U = 0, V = 4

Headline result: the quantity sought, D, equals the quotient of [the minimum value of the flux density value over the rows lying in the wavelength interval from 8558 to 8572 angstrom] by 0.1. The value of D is 176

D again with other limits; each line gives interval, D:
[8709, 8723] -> 169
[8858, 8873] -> 165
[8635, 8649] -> 175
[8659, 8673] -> 106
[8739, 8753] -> 161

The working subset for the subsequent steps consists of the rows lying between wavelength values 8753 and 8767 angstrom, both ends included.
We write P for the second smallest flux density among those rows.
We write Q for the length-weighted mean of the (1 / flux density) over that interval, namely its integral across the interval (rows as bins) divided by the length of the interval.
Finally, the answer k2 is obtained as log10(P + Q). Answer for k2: 1.24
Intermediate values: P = 17.2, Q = 0.0572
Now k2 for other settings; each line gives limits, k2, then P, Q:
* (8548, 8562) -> 1.21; 16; 0.0598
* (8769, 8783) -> 1.23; 17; 0.0566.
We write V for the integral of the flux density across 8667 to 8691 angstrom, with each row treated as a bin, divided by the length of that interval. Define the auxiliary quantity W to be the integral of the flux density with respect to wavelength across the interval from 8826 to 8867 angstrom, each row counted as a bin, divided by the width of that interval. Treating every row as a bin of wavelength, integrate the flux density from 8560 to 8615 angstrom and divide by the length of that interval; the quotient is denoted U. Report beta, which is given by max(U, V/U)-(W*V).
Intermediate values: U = 17.8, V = 16.9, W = 17.3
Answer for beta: -275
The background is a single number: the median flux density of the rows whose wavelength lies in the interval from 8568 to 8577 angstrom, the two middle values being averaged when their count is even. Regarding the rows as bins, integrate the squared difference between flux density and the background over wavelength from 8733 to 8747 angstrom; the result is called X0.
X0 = 10.2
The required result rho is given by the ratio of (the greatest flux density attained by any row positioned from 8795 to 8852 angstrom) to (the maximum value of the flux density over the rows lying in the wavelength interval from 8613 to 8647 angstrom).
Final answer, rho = 0.97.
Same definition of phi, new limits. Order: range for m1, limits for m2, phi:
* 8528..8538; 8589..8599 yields 2.497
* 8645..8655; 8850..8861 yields 2.487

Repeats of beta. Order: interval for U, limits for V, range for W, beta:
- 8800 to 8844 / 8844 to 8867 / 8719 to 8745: -285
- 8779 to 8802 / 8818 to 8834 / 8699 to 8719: -285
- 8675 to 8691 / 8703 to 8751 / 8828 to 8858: -285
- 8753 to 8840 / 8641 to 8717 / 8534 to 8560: -252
